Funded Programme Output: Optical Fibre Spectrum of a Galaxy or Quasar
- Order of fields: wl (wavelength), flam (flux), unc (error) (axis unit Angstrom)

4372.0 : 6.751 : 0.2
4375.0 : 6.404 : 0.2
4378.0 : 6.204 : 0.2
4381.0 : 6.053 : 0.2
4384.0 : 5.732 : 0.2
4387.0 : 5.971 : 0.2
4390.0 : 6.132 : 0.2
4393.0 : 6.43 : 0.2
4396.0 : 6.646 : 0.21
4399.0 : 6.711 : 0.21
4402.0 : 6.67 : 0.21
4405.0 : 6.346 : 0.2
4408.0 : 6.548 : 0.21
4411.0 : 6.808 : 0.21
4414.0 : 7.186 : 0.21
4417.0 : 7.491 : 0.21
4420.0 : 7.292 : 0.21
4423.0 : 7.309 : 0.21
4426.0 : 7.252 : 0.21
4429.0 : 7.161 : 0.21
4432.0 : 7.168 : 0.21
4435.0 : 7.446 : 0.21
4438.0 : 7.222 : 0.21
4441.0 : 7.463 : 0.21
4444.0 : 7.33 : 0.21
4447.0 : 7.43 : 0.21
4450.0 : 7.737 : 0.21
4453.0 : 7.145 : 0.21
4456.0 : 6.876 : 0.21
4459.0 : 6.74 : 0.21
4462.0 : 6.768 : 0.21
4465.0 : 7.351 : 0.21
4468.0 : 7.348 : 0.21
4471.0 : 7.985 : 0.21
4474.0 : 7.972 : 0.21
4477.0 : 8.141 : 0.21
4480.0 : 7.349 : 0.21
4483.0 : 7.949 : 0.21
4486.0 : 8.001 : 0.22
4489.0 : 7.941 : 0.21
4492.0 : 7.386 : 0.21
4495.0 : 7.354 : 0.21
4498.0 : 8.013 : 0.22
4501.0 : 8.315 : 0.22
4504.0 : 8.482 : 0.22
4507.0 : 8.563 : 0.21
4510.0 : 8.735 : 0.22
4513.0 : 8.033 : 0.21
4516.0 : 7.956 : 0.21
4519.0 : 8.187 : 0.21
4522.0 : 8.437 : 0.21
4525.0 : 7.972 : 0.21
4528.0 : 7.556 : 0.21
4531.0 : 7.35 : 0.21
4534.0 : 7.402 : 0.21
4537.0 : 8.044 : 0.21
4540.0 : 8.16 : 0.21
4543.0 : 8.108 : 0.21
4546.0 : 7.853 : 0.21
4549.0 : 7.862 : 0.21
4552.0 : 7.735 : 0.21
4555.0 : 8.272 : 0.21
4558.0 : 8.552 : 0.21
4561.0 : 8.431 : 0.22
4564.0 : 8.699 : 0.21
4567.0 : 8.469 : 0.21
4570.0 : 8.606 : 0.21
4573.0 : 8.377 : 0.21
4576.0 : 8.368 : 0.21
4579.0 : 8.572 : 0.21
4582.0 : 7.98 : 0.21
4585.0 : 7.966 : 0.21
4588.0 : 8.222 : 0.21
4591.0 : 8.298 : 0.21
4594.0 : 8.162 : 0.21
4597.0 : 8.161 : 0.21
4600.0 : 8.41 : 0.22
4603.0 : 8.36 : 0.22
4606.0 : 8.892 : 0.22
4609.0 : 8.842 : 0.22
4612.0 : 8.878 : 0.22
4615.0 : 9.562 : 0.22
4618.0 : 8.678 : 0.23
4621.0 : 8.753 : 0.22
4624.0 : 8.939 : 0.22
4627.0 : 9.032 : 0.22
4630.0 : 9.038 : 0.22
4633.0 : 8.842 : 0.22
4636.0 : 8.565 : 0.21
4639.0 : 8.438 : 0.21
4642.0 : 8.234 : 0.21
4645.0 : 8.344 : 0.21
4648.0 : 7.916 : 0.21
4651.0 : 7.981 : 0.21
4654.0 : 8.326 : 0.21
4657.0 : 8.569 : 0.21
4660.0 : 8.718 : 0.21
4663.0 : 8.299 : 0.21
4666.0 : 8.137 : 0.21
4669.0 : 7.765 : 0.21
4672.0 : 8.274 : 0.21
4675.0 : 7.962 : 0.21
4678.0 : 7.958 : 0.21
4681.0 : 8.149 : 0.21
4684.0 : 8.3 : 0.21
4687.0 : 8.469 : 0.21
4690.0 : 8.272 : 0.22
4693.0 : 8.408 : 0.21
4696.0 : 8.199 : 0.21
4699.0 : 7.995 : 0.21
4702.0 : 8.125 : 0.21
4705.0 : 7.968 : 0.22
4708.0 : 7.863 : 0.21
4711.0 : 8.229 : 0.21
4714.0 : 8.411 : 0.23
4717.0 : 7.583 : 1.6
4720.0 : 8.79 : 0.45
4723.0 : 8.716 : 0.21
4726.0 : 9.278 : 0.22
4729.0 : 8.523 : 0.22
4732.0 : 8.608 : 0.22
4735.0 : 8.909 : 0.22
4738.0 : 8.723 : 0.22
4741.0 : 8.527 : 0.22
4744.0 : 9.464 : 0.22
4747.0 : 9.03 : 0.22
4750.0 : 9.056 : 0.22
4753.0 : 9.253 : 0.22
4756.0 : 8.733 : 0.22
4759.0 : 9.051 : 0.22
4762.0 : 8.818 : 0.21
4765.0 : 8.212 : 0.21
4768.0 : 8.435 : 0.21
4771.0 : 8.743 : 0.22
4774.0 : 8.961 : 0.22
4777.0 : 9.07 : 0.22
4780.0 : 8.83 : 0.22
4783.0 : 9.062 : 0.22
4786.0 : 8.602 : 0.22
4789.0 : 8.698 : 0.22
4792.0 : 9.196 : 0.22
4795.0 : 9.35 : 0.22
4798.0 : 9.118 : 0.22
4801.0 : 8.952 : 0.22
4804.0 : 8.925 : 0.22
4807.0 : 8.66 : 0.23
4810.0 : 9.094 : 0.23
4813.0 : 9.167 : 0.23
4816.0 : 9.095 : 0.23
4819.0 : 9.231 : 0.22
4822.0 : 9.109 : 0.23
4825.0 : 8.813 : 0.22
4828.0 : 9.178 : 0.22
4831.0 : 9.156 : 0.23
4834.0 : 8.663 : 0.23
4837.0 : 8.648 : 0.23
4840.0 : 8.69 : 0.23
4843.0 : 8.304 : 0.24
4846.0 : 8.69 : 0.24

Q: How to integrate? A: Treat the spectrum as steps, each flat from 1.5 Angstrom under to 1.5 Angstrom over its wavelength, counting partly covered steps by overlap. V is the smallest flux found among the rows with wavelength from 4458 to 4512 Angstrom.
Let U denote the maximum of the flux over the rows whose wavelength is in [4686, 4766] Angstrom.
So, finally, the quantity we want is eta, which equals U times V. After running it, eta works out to 64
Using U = 9.464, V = 6.74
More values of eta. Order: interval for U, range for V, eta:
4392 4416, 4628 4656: 57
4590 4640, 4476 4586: 70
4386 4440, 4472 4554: 55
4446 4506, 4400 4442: 54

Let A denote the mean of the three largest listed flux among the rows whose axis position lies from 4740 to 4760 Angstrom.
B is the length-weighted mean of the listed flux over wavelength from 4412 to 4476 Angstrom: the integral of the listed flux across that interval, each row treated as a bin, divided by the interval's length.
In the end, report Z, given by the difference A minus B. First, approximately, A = 9.3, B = 7.32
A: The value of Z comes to 1.9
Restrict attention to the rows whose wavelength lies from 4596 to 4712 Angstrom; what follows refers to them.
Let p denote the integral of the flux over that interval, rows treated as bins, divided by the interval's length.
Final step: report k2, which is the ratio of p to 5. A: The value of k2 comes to 1.68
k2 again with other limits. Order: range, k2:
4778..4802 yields 1.80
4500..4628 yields 1.67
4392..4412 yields 1.32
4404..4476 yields 1.45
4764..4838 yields 1.79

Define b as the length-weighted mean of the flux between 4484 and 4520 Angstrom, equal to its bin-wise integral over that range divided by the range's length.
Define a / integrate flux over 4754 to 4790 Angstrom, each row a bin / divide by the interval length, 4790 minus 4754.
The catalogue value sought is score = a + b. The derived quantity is 16.9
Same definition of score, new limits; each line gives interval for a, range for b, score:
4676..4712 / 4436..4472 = 15.4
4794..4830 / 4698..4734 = 17.4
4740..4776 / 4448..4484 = 16.3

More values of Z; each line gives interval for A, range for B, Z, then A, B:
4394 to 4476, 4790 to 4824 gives -1.2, 7.9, 9.07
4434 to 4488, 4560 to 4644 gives -0.5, 8.0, 8.56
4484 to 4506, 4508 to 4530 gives 0.2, 8.3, 8.12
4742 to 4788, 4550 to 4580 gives 0.9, 9.3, 8.40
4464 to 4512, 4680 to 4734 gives 0.3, 8.6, 8.33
